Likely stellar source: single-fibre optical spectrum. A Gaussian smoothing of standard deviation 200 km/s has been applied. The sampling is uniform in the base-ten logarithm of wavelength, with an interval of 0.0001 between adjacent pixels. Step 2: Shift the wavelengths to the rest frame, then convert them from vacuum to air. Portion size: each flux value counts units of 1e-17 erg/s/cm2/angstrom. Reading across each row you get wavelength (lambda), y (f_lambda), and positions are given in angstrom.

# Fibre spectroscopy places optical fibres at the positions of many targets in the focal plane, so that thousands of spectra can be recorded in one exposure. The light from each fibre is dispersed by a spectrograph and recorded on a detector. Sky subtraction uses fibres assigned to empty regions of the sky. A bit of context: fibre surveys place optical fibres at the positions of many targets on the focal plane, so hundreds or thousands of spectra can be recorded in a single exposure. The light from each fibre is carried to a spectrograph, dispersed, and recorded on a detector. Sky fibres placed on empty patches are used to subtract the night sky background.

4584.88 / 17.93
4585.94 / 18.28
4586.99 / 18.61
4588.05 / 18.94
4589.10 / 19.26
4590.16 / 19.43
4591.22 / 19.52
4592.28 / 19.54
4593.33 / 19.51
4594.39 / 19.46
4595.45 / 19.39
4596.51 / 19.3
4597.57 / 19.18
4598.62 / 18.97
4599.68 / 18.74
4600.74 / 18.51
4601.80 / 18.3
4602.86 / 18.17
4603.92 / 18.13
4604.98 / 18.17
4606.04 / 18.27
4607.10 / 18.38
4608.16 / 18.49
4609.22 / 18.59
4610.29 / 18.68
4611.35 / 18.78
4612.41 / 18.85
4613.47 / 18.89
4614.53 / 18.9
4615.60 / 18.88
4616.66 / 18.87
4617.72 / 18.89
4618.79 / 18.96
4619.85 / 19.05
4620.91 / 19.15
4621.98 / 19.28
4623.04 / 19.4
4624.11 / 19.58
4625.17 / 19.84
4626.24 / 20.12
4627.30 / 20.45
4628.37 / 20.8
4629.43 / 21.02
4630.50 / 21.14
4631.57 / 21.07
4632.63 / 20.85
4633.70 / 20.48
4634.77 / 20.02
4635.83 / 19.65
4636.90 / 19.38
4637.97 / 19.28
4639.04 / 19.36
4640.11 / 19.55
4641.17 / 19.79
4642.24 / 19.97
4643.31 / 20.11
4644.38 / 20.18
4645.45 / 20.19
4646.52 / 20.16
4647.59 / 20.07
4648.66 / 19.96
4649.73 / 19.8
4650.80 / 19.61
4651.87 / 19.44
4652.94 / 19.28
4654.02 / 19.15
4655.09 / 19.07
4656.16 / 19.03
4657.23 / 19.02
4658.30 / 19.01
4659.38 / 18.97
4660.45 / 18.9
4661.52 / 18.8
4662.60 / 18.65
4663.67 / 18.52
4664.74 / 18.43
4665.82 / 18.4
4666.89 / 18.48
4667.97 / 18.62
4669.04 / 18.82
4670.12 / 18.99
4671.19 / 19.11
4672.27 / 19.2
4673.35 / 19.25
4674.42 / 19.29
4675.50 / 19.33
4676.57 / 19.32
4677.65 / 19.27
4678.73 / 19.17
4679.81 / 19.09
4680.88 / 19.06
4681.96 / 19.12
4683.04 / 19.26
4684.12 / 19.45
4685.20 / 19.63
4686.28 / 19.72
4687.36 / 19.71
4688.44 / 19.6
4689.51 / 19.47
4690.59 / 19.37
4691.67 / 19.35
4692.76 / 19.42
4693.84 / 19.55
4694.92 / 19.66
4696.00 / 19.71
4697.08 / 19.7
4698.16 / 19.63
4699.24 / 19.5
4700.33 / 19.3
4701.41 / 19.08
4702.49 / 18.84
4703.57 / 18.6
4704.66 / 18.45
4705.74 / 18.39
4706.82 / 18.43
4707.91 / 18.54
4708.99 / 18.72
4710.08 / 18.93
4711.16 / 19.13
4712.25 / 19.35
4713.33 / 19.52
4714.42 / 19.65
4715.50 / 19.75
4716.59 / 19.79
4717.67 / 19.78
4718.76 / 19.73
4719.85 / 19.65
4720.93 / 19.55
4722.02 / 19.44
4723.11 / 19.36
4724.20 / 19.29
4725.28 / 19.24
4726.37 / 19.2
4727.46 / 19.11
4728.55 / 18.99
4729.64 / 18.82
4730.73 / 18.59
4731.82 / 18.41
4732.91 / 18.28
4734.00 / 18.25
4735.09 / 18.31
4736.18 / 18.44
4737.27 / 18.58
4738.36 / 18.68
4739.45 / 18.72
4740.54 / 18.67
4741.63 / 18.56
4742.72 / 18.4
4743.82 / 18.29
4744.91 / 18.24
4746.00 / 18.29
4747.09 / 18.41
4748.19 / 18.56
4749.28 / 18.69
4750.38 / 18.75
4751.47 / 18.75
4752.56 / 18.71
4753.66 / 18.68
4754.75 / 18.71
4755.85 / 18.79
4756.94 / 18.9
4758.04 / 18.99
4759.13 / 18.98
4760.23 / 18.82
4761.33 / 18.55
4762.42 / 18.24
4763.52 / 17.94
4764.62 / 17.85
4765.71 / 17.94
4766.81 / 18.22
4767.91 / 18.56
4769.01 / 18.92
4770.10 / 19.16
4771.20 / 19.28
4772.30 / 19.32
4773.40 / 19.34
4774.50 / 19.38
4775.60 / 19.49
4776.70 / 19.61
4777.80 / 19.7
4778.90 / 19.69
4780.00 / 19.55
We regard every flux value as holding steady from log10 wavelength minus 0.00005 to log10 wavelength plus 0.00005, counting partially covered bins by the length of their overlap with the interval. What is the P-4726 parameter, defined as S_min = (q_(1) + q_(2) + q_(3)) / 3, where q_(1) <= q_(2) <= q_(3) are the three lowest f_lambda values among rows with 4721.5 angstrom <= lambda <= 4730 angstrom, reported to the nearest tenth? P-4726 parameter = 19.0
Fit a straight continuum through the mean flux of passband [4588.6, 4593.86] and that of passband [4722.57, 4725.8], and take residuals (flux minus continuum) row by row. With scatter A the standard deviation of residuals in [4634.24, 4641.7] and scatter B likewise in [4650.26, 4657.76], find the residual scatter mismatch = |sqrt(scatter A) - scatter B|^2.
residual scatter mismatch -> 0.08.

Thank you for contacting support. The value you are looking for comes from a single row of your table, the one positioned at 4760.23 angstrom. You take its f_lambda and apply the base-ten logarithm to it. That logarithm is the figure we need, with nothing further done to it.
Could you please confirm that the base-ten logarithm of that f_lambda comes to 1.27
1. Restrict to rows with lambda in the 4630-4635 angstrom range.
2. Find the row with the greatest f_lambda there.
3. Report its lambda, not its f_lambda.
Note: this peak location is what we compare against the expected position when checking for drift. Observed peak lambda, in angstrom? 4630.50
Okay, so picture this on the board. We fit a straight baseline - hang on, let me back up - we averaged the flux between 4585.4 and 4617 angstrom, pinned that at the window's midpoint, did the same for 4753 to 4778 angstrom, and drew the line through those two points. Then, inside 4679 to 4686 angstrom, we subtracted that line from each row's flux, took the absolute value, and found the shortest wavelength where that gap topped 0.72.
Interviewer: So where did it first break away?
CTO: 4685.20 angstrom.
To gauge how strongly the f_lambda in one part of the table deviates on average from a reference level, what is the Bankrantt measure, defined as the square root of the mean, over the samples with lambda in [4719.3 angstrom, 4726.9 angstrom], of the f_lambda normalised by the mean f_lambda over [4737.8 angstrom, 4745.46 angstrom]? 1.02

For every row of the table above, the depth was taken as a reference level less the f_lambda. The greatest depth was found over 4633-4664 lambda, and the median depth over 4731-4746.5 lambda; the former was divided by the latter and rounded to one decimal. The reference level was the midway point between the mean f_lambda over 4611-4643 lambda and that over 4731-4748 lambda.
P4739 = 0.8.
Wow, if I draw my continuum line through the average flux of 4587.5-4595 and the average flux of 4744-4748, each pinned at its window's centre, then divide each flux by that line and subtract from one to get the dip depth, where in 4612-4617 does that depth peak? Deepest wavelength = 4612.41 angstrom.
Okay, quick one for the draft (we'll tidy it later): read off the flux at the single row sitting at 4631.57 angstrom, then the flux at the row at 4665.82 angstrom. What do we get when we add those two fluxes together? 39.5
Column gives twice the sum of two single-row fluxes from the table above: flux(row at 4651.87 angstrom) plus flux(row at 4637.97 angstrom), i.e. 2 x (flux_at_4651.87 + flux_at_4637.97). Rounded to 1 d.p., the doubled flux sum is 77.4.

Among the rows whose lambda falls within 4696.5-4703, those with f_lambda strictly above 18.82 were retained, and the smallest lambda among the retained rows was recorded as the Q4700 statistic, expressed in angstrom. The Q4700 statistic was 4697.08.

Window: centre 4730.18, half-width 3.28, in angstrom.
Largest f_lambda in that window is 19.11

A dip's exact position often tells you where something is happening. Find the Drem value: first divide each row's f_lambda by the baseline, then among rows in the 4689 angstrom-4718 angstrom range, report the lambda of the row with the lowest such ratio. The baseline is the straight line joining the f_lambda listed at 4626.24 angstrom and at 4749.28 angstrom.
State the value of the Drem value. 4705.74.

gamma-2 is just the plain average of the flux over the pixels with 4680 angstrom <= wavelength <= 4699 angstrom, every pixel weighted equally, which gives 19.49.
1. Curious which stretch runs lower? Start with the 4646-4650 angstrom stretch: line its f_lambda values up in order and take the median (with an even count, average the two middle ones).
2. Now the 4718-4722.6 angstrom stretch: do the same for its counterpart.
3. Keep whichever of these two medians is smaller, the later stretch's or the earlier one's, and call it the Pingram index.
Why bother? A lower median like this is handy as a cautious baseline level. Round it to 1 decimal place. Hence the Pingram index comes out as 19.6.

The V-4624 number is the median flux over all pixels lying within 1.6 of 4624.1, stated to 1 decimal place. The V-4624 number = 19.6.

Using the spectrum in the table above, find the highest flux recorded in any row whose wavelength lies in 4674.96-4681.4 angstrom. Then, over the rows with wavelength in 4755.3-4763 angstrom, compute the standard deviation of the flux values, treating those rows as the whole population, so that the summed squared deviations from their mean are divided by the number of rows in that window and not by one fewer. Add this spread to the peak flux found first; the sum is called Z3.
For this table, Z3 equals 19.6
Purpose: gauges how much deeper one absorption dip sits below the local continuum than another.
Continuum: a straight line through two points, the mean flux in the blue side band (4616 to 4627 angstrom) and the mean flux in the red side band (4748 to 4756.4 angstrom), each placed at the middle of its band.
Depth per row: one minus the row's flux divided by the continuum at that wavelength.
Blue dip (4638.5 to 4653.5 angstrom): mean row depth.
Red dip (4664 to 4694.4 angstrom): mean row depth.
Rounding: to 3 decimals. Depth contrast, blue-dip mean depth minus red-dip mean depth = -0.024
